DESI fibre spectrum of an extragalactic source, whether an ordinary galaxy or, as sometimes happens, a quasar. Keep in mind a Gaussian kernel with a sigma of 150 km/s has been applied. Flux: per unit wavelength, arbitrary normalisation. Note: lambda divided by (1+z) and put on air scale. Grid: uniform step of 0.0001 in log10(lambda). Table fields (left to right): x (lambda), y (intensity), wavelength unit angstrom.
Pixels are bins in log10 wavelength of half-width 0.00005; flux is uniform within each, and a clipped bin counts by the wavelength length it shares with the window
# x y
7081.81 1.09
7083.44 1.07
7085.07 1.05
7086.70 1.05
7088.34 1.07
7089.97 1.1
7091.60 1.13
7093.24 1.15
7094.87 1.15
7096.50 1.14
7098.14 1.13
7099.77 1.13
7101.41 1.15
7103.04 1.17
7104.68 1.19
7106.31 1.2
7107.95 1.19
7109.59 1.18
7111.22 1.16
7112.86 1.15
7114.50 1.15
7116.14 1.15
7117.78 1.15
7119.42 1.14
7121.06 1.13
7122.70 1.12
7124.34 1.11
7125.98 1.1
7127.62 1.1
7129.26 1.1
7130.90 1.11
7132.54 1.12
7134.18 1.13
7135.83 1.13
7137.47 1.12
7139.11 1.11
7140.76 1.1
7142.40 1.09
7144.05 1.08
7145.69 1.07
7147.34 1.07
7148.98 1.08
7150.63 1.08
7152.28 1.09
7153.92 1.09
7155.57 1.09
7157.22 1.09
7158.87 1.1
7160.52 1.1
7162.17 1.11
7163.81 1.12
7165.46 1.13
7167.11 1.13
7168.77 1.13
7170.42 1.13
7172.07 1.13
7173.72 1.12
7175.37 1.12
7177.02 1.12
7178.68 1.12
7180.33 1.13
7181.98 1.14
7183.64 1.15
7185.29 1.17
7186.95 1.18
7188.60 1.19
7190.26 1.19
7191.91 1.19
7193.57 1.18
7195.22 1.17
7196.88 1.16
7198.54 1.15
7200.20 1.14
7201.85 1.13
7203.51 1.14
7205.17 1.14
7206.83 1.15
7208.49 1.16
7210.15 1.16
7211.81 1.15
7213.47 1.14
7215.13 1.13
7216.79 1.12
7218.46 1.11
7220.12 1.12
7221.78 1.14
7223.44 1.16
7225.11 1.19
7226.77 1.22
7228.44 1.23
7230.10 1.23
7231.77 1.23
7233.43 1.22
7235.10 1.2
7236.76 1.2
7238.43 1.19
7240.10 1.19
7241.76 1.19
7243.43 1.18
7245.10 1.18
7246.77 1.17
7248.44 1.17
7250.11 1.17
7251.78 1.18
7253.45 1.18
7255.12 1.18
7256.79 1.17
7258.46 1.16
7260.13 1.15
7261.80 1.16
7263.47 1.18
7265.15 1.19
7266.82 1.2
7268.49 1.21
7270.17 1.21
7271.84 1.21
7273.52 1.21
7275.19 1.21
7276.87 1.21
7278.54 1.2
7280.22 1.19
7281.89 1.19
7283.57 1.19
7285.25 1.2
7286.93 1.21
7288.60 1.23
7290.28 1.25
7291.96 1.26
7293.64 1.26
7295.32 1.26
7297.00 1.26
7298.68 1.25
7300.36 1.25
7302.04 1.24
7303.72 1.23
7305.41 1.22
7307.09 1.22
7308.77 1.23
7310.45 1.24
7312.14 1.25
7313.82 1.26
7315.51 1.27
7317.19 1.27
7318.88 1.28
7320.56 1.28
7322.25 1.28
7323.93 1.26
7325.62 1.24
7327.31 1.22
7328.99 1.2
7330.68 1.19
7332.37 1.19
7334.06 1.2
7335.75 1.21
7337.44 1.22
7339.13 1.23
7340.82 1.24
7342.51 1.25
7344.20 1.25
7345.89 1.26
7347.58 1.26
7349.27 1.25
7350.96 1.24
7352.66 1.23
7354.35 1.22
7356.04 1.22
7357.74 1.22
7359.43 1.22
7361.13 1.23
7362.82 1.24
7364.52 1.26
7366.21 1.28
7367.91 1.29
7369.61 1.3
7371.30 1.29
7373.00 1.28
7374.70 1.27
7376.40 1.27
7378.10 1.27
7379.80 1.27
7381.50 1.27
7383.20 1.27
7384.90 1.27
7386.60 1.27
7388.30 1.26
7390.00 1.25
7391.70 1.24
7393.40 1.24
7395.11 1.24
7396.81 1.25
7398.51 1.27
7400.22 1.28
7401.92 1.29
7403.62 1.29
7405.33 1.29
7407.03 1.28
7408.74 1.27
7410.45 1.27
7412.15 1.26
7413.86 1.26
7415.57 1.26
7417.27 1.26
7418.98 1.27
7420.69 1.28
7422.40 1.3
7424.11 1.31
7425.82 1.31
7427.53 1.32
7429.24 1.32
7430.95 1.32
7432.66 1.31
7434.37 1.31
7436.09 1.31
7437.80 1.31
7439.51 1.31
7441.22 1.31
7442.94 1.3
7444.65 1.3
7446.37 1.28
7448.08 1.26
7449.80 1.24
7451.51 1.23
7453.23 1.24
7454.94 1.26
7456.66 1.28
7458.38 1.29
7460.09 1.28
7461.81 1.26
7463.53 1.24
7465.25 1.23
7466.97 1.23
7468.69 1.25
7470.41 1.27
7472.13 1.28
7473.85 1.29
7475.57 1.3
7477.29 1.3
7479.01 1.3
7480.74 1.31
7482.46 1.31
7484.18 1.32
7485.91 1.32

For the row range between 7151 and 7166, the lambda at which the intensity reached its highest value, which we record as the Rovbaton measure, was 7165.46 angstrom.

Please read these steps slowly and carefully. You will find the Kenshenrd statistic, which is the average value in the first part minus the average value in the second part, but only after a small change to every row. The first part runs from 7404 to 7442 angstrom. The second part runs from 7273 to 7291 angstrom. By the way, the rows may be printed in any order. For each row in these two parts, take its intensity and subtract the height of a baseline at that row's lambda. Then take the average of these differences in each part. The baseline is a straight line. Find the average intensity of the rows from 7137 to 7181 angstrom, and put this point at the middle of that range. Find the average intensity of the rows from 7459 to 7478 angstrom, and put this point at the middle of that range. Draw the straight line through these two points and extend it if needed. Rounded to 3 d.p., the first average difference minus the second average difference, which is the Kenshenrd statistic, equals 0.011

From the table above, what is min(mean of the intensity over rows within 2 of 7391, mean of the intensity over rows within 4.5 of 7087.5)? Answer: 1.08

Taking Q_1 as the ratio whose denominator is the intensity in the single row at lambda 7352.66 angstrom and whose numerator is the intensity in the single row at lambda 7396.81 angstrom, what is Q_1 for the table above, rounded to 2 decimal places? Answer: 1.02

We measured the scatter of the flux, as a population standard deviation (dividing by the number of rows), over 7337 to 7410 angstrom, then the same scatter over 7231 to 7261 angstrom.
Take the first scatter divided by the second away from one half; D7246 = -0.68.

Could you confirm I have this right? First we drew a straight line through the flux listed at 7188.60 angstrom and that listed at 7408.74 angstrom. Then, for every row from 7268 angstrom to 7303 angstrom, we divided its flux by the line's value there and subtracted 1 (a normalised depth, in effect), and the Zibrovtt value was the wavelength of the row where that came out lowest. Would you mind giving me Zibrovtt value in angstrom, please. 7283.57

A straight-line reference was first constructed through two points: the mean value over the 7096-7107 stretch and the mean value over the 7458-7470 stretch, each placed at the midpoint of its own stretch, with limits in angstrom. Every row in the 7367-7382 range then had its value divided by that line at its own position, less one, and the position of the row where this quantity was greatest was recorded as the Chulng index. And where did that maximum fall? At 7369.61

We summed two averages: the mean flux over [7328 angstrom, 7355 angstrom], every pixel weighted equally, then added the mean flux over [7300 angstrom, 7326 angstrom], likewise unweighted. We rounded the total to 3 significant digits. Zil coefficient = 2.48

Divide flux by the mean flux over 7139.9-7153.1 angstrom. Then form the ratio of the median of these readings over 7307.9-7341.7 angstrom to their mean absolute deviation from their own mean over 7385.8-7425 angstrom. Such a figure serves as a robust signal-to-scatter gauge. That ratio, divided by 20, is 4.2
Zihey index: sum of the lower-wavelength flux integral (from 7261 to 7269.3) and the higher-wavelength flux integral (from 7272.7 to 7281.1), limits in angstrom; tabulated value 20.0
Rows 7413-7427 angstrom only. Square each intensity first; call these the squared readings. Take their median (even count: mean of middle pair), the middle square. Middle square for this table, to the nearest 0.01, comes 1.63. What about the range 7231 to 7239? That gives 1.44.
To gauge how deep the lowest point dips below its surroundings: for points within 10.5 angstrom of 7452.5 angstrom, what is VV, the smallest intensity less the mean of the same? -0.038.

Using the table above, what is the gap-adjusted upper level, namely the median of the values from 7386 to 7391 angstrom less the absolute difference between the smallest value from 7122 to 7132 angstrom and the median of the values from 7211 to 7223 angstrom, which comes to 1.23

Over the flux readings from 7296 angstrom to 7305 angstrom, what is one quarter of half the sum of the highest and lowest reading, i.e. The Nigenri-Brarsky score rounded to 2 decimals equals 0.31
